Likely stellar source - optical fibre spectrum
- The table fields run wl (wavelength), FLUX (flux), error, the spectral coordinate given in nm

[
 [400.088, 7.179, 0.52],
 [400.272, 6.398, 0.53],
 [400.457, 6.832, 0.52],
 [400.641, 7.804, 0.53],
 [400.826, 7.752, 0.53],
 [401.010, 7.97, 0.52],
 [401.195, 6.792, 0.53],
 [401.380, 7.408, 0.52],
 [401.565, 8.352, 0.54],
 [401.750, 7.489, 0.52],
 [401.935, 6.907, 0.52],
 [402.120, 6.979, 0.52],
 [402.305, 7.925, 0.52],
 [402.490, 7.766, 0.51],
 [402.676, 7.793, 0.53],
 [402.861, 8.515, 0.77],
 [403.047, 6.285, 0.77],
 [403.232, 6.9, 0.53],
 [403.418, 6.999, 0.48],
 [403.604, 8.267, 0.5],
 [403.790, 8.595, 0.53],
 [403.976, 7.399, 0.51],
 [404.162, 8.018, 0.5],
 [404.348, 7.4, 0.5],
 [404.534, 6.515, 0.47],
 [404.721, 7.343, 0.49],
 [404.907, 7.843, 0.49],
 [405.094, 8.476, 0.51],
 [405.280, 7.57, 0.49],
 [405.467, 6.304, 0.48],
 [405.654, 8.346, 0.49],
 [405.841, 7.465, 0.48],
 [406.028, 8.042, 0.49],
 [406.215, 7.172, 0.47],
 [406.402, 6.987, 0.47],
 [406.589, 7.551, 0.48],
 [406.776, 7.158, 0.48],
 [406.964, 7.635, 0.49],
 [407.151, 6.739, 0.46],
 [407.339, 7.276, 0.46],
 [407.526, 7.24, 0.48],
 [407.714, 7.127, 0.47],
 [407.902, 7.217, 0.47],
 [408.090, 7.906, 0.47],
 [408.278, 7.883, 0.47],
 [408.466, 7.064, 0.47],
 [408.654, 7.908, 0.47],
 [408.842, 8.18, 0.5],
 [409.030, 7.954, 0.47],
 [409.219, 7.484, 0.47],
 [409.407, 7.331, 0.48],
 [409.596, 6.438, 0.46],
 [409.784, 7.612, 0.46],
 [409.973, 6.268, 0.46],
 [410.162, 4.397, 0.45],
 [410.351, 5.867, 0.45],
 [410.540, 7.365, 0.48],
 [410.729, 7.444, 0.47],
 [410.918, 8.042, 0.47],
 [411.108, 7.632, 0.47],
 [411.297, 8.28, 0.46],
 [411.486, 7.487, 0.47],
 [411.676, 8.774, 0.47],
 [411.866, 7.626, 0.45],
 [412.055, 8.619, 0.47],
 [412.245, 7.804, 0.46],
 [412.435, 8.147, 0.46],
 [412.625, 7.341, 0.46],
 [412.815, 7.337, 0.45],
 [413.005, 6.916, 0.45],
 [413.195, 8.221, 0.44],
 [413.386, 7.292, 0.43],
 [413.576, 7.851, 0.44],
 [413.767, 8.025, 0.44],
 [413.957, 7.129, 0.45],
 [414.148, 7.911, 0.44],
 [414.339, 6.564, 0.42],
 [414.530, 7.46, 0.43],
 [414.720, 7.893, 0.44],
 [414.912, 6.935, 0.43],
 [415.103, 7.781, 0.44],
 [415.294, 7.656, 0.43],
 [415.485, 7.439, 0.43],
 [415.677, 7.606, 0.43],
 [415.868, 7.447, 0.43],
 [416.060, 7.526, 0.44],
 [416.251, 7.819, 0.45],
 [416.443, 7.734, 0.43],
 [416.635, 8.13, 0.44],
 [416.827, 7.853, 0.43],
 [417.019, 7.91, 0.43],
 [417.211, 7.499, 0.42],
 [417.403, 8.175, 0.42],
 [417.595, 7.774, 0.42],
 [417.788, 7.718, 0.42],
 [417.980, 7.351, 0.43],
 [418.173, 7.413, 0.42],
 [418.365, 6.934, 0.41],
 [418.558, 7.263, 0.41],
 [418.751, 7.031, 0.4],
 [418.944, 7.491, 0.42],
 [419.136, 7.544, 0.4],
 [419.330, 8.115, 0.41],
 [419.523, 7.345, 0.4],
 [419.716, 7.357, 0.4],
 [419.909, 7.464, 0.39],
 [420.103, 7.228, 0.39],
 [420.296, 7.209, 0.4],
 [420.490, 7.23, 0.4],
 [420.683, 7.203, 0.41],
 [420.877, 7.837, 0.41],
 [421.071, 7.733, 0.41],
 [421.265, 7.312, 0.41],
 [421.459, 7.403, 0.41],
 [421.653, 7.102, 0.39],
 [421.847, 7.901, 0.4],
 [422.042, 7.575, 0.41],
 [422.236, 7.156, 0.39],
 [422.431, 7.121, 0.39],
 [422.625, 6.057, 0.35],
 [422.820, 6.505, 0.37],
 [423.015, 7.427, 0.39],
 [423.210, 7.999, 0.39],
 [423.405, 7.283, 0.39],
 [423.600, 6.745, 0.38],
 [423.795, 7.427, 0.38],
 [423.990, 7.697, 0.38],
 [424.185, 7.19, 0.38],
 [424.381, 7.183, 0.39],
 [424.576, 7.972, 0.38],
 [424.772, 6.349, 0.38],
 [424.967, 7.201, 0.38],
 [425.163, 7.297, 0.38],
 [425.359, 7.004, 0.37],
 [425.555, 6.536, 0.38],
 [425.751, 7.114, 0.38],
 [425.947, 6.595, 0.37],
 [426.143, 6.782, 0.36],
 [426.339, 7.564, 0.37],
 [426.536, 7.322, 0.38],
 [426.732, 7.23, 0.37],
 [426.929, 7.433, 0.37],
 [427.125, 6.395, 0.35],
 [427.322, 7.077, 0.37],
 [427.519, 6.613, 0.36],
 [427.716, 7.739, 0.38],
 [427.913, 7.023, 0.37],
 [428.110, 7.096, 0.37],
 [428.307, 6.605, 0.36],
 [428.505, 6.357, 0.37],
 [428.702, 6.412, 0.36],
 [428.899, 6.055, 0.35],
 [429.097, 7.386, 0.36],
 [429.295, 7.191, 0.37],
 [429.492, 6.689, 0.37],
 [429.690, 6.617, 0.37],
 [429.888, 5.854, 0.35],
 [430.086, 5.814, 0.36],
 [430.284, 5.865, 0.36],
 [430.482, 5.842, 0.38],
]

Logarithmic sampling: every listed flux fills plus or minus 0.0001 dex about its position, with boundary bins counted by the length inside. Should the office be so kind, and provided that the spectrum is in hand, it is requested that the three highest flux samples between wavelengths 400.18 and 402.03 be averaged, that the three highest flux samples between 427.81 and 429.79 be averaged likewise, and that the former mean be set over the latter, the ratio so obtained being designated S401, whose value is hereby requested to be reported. 1.11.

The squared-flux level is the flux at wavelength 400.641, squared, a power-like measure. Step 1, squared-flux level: 61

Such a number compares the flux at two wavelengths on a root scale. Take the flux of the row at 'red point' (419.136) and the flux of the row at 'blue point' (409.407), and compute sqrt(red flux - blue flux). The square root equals 0.5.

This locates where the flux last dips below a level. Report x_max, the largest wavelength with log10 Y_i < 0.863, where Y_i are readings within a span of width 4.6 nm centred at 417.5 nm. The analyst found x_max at 418.751 nm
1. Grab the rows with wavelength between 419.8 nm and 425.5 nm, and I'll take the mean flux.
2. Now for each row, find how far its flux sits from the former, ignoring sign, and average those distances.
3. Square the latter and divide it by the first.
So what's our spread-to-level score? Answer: 0.014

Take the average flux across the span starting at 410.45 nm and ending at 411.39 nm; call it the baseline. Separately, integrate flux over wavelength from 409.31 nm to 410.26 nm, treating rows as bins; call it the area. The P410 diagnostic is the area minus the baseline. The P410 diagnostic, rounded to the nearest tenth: -1.7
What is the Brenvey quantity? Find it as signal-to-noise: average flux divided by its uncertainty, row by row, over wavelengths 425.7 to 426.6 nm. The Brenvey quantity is 19.0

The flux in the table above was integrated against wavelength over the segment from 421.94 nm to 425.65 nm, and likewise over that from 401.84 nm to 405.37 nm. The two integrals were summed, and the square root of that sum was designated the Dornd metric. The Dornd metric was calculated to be 7.29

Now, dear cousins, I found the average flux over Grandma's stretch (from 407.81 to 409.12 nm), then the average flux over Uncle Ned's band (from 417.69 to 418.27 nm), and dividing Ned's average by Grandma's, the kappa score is 0.97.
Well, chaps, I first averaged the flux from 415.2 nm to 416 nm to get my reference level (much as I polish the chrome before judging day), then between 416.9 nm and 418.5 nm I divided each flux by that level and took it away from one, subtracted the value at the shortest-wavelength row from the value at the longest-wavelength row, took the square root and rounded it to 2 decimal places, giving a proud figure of 0.36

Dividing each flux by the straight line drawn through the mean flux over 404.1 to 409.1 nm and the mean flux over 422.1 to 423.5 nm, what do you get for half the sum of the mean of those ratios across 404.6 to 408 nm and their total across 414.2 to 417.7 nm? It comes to 9.95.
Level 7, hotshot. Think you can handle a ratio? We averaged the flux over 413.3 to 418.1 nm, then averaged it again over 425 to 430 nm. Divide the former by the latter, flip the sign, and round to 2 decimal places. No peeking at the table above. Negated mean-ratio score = -1.11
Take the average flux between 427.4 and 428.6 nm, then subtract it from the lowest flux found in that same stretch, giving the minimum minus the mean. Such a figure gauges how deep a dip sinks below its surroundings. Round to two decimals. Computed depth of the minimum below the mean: -0.55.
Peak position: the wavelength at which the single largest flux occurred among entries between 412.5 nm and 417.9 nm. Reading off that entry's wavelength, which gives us 413.195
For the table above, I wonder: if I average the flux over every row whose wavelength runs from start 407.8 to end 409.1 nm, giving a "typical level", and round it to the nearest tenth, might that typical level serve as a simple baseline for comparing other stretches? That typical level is 7.7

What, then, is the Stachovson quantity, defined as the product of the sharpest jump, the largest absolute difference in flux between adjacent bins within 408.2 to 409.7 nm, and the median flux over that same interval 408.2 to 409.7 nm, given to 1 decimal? 6.9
